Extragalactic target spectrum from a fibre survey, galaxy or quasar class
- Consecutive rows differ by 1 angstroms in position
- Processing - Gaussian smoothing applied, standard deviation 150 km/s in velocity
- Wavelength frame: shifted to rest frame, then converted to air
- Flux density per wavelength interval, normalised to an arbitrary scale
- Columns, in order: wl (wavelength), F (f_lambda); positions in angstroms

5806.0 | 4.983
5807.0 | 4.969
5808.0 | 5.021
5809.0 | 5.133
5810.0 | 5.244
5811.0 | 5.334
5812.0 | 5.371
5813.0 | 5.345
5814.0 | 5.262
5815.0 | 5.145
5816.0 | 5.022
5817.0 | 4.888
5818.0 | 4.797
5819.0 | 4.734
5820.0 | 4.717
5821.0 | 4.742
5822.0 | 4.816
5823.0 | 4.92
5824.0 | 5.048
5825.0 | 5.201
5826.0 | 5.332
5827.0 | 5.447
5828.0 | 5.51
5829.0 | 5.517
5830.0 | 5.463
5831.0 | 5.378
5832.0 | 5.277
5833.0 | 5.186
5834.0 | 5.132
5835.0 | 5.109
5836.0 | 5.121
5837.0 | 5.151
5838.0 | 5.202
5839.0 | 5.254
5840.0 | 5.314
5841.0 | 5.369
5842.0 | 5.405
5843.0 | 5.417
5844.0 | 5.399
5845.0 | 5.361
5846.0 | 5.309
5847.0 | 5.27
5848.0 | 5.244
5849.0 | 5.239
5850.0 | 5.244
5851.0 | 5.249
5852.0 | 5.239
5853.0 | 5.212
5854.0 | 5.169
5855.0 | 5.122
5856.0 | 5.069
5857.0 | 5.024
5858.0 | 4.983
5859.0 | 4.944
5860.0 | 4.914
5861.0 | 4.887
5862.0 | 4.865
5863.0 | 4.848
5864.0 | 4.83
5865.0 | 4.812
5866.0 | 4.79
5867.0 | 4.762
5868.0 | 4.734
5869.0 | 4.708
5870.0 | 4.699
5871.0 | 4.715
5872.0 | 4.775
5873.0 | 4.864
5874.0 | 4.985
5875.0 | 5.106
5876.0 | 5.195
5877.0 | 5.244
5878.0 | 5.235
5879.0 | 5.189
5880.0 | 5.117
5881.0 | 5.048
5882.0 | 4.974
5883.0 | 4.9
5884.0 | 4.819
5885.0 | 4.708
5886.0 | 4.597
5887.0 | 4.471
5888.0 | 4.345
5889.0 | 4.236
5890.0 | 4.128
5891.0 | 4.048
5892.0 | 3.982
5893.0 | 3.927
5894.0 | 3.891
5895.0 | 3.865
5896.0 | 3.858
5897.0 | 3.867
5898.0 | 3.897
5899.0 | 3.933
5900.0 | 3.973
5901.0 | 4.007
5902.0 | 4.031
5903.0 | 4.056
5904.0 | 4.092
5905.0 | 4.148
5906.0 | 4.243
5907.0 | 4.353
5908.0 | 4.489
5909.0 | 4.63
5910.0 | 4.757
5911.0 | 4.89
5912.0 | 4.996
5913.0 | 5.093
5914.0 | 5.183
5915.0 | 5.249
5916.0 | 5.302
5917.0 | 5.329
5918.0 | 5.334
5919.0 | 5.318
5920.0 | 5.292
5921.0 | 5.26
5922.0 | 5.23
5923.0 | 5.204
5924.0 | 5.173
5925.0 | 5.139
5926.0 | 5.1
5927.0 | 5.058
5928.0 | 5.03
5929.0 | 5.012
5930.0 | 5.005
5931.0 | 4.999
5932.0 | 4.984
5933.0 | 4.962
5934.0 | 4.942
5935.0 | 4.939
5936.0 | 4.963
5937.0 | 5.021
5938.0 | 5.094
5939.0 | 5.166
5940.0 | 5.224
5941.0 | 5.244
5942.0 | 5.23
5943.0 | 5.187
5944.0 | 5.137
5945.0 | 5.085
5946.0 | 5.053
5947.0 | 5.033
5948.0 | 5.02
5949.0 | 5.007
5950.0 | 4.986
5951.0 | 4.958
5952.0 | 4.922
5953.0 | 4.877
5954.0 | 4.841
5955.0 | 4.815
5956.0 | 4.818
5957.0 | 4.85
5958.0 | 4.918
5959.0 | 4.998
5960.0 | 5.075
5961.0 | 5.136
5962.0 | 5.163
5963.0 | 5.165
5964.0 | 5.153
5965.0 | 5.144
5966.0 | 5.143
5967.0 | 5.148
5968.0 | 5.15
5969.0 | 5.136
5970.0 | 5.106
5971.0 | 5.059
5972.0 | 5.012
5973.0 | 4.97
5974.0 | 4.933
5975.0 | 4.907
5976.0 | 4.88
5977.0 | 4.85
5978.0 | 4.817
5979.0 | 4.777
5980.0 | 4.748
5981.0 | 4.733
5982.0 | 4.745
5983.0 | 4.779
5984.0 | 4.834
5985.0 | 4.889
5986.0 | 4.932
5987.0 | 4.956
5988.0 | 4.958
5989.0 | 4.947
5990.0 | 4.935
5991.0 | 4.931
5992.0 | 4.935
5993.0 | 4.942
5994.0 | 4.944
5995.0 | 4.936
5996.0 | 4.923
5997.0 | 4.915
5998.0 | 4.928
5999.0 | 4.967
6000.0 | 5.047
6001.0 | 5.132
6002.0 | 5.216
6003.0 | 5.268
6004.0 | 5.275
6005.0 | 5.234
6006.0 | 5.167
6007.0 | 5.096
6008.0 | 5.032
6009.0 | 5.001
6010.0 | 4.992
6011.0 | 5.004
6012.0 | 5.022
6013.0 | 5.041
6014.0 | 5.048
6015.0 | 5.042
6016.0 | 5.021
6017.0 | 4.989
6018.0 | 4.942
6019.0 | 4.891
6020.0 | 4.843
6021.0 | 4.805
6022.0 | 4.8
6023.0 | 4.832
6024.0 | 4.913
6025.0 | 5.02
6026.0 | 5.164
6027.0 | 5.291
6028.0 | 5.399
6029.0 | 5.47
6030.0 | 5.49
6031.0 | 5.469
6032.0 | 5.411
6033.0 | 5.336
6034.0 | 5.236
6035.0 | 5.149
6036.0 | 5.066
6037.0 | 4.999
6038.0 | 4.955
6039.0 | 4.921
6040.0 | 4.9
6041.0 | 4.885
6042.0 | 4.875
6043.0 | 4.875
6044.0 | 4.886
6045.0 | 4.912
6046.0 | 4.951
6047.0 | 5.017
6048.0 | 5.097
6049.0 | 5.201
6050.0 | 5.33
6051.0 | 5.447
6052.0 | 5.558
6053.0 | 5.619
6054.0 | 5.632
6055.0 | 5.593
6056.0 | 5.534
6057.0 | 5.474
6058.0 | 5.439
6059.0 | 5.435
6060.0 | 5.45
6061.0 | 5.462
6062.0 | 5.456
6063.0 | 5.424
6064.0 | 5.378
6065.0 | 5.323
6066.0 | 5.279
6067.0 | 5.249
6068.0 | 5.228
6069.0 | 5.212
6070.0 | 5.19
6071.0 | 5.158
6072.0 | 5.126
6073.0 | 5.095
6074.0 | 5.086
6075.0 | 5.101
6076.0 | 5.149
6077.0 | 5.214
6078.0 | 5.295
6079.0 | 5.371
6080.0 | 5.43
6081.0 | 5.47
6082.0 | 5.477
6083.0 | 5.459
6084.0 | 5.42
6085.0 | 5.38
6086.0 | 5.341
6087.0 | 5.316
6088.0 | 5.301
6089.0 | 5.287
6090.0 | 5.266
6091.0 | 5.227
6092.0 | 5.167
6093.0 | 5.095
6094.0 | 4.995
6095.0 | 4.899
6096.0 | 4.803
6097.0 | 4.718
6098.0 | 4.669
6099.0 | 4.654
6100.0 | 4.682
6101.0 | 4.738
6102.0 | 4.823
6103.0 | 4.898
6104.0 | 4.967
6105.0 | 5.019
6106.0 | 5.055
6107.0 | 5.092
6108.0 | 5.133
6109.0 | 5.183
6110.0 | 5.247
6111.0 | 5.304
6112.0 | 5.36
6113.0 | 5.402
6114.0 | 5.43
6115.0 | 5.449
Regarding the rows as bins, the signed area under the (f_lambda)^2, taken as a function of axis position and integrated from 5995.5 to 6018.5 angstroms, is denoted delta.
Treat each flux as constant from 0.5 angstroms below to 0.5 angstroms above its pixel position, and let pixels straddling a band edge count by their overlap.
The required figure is 588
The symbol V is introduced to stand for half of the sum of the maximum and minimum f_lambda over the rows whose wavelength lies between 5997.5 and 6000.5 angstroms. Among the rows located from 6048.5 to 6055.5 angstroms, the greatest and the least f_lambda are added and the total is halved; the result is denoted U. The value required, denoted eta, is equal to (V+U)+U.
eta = 15.8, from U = 5.4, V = 4.99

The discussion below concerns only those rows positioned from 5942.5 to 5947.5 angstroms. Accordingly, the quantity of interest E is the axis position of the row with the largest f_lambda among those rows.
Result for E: 5943.0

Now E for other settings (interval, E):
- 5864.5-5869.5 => 5865.0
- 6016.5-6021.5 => 6017.0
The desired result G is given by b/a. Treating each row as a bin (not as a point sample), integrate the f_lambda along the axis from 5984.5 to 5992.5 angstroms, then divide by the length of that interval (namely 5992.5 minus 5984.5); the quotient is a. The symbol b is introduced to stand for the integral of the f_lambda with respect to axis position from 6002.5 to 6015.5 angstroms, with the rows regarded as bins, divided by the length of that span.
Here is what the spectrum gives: 1.03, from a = 4.94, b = 5.09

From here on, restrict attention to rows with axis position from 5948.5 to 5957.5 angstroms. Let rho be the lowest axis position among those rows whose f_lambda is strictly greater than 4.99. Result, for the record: 5949.0 angstroms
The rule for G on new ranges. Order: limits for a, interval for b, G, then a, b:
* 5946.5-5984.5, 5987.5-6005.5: 1.01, 4.96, 5.02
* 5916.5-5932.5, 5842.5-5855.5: 1.02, 5.15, 5.27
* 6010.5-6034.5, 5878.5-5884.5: 0.98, 5.10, 5.01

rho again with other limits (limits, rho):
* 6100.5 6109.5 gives 6105.0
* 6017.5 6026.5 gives 6025.0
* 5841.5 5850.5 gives 5842.0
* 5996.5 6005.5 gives 6000.0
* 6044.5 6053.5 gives 6047.0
